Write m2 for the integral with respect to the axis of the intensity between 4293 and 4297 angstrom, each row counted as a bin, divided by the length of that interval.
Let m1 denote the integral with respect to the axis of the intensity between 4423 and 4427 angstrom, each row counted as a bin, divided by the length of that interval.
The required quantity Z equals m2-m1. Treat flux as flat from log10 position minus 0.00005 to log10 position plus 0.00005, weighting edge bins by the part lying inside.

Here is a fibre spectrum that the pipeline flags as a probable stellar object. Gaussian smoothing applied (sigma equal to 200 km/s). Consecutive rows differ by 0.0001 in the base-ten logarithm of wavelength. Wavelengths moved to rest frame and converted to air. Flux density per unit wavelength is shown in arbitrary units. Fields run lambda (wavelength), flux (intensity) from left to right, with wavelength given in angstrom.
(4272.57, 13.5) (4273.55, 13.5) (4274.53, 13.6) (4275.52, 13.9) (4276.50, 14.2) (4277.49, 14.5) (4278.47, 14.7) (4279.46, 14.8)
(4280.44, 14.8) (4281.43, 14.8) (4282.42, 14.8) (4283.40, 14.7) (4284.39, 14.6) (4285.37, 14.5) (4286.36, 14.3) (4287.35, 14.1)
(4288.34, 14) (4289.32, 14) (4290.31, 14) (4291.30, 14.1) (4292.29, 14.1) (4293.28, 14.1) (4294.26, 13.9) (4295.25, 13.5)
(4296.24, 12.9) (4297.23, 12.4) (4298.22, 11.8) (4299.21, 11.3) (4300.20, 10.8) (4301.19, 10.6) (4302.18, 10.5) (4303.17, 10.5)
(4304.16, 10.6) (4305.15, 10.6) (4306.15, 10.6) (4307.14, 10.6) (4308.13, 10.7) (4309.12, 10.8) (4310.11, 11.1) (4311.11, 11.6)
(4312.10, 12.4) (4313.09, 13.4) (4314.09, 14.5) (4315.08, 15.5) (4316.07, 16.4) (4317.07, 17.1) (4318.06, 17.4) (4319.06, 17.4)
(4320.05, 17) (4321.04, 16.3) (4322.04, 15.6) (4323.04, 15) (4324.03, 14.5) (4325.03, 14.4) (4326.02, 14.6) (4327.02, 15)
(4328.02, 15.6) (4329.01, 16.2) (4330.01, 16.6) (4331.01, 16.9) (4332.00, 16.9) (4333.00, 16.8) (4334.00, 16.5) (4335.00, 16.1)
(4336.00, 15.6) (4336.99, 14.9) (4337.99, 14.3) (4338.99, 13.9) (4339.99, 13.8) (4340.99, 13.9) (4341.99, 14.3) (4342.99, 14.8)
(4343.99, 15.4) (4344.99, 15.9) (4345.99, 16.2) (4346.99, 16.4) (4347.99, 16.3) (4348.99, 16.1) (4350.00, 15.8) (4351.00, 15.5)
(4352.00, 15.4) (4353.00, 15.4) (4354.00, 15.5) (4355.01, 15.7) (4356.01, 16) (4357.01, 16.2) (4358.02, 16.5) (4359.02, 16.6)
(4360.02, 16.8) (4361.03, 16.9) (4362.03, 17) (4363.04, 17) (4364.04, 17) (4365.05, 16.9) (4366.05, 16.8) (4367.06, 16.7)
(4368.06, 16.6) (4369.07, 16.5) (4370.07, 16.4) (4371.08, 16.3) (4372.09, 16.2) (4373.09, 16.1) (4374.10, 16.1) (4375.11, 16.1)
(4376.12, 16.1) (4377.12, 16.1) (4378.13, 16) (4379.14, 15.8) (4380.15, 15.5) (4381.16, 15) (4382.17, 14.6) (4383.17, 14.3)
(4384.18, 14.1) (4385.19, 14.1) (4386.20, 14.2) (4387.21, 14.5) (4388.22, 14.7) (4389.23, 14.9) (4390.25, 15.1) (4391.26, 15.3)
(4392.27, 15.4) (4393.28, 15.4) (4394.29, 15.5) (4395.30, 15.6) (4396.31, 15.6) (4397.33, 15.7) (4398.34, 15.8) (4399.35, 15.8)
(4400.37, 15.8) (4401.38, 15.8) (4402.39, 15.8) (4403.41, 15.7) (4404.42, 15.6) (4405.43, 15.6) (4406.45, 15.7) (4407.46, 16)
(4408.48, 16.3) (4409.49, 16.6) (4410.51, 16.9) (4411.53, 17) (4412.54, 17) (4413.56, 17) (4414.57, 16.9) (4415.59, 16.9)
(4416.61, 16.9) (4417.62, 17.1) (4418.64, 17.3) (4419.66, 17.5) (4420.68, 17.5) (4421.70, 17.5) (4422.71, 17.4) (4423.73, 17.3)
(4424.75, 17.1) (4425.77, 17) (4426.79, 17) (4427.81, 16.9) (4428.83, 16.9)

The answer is -3.6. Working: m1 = 17.1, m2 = 13.5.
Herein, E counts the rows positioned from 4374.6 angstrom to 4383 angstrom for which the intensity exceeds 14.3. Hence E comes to 8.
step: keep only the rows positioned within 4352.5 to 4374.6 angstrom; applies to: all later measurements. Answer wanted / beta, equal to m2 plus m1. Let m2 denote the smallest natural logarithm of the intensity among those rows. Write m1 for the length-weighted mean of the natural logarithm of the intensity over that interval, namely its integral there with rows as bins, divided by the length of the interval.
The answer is 5.53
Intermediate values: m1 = 2.80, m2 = 2.73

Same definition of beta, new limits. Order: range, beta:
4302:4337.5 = 5.00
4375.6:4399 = 5.37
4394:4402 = 5.50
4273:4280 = 5.26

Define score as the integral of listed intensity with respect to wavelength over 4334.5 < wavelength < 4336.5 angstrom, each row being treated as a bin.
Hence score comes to 32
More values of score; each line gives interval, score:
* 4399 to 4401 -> 32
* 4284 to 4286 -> 29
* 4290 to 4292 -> 28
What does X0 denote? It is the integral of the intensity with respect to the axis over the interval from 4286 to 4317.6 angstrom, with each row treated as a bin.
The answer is 402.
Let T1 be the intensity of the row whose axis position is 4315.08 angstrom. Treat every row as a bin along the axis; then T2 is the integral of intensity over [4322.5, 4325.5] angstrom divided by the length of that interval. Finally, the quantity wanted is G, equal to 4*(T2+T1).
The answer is 121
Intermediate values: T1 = 15.5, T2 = 14.6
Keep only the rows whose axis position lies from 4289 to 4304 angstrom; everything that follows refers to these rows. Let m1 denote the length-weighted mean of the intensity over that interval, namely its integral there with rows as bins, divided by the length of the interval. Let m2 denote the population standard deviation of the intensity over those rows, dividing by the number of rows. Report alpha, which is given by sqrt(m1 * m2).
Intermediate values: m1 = 12.5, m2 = 1.45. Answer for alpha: 4.3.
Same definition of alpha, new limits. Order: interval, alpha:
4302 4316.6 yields 4.8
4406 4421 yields 2.9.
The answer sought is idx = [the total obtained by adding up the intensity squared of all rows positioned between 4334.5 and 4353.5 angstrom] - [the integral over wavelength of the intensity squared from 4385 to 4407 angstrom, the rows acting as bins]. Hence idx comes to -760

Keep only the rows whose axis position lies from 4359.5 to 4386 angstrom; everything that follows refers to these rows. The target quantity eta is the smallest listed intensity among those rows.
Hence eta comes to 14.1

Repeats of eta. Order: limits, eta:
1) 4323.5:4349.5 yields 13.8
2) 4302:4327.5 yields 10.5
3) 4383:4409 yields 14.1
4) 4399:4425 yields 15.6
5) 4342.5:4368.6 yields 14.8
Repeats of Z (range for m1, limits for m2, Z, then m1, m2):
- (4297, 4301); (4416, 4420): 5.7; 11.4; 17.2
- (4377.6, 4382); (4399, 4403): 0.3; 15.5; 15.8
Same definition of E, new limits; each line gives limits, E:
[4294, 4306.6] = 0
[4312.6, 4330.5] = 17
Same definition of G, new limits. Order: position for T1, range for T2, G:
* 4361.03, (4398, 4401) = 131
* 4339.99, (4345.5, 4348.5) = 120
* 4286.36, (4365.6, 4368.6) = 124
